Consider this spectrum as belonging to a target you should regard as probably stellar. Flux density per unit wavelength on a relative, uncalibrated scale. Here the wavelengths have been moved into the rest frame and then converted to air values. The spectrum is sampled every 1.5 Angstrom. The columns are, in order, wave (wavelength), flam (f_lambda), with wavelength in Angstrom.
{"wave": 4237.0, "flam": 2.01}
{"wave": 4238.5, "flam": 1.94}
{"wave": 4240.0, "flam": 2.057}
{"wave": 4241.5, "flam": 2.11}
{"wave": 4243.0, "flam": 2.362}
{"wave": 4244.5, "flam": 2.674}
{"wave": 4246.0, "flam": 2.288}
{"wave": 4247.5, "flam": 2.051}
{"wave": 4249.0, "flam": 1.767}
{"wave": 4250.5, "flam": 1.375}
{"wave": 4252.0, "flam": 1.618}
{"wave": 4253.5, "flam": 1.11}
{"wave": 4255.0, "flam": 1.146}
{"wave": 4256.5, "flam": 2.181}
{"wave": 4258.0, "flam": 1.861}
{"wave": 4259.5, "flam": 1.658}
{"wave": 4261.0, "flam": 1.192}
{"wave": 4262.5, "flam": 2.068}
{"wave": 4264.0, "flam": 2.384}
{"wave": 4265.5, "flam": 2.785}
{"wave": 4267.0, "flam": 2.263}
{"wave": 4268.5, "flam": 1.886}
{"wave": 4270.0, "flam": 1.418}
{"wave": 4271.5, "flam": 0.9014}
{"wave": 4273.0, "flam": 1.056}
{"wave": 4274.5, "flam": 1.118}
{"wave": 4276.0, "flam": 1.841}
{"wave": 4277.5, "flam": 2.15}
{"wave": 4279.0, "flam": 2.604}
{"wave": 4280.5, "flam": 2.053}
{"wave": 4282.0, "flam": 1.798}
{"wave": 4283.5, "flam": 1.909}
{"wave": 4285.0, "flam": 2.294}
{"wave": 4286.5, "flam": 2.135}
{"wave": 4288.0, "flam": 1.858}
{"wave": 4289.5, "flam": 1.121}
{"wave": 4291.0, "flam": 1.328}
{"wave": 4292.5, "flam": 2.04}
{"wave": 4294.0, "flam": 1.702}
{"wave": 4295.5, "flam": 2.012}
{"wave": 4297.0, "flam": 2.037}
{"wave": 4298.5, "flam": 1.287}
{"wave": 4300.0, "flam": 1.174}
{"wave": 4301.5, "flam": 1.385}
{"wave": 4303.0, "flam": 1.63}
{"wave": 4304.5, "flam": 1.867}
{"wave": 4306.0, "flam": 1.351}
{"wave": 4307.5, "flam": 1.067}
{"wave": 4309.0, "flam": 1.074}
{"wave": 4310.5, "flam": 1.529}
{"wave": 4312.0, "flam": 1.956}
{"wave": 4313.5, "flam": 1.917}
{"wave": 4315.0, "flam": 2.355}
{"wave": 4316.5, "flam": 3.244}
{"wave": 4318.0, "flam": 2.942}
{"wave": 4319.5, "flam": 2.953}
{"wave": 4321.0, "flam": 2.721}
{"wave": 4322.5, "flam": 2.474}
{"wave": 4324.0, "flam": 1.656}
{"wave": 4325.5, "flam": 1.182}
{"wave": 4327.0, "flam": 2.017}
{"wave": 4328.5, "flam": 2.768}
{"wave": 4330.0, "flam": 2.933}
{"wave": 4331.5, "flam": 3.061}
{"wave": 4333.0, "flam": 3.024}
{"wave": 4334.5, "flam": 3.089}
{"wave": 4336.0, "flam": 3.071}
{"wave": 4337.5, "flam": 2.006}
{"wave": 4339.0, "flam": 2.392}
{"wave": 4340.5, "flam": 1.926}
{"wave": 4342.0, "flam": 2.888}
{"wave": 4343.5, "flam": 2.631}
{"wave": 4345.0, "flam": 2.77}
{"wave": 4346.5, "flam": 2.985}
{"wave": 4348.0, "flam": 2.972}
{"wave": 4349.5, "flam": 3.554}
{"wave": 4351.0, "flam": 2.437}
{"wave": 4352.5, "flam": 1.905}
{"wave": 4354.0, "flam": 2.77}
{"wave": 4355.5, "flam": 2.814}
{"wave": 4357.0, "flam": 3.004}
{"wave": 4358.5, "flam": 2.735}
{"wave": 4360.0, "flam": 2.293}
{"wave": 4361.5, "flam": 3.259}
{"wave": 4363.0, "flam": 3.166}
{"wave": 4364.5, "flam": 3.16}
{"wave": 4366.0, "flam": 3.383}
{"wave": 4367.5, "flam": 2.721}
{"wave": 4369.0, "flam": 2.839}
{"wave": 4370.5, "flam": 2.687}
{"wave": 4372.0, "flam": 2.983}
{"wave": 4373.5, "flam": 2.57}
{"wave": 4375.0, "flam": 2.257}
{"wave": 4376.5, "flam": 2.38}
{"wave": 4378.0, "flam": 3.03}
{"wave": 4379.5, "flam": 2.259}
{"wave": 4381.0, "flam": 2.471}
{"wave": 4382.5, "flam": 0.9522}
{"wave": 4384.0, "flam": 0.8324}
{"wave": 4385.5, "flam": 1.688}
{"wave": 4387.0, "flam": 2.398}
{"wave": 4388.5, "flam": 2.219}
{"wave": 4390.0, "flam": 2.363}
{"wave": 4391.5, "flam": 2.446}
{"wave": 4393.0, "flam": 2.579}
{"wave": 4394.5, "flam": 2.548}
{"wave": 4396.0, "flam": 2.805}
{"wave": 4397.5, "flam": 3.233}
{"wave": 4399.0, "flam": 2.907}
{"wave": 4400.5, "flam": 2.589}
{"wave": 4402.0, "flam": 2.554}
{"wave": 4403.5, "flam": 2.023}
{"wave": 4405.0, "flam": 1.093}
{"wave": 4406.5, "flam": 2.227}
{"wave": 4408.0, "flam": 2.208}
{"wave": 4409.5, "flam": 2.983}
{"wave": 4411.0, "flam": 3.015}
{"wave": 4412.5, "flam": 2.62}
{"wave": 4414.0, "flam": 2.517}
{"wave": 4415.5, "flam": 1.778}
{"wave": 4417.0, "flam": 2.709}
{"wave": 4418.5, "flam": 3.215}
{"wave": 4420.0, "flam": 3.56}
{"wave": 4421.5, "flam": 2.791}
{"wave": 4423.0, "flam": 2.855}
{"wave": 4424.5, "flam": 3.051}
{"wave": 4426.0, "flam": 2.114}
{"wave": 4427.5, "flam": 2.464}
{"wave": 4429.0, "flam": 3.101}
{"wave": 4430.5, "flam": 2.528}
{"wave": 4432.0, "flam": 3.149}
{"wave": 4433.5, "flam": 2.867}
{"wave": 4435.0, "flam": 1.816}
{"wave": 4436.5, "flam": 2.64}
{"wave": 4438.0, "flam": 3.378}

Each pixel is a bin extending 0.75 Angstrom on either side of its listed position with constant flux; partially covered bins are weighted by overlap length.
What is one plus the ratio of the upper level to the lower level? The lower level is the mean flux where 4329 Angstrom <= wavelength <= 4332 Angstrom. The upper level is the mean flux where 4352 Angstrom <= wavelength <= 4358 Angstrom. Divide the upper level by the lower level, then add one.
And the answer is 1.9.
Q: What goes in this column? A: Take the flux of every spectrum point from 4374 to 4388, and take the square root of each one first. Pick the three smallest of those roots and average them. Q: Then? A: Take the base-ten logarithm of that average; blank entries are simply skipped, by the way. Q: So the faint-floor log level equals 0.026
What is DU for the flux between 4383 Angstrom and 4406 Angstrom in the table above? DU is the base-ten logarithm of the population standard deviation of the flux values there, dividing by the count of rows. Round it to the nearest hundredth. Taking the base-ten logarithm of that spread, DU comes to -0.20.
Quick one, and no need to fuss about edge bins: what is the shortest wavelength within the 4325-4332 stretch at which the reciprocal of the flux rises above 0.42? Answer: 4325.5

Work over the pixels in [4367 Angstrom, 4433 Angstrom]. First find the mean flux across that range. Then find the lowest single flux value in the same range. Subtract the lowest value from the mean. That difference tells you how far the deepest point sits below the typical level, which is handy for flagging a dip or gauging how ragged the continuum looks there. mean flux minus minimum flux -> 1.7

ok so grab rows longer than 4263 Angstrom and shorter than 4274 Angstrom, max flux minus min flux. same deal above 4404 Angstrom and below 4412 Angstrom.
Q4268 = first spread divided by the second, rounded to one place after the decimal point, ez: 1.0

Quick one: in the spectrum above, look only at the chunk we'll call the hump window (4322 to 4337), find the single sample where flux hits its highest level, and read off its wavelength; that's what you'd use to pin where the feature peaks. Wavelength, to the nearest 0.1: 4334.5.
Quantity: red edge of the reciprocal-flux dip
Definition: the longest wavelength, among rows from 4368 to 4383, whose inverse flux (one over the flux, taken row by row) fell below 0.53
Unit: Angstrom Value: 4381.0 Angstrom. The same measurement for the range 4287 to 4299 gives 4297.0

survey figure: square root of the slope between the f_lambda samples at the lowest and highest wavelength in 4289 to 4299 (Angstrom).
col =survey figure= 0.14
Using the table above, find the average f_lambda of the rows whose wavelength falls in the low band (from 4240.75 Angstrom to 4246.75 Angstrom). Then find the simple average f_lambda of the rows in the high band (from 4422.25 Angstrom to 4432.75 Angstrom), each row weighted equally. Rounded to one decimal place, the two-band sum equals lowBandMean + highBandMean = 5.1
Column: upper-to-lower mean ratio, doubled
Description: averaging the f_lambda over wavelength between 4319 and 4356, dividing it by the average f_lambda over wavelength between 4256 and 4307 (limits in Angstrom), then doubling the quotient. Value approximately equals 2.93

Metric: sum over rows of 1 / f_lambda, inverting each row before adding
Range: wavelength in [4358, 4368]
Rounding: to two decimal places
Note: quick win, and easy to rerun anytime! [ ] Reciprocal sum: 2.40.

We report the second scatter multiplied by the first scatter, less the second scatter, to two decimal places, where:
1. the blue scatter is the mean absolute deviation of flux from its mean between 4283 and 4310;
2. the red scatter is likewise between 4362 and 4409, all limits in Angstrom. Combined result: -0.28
